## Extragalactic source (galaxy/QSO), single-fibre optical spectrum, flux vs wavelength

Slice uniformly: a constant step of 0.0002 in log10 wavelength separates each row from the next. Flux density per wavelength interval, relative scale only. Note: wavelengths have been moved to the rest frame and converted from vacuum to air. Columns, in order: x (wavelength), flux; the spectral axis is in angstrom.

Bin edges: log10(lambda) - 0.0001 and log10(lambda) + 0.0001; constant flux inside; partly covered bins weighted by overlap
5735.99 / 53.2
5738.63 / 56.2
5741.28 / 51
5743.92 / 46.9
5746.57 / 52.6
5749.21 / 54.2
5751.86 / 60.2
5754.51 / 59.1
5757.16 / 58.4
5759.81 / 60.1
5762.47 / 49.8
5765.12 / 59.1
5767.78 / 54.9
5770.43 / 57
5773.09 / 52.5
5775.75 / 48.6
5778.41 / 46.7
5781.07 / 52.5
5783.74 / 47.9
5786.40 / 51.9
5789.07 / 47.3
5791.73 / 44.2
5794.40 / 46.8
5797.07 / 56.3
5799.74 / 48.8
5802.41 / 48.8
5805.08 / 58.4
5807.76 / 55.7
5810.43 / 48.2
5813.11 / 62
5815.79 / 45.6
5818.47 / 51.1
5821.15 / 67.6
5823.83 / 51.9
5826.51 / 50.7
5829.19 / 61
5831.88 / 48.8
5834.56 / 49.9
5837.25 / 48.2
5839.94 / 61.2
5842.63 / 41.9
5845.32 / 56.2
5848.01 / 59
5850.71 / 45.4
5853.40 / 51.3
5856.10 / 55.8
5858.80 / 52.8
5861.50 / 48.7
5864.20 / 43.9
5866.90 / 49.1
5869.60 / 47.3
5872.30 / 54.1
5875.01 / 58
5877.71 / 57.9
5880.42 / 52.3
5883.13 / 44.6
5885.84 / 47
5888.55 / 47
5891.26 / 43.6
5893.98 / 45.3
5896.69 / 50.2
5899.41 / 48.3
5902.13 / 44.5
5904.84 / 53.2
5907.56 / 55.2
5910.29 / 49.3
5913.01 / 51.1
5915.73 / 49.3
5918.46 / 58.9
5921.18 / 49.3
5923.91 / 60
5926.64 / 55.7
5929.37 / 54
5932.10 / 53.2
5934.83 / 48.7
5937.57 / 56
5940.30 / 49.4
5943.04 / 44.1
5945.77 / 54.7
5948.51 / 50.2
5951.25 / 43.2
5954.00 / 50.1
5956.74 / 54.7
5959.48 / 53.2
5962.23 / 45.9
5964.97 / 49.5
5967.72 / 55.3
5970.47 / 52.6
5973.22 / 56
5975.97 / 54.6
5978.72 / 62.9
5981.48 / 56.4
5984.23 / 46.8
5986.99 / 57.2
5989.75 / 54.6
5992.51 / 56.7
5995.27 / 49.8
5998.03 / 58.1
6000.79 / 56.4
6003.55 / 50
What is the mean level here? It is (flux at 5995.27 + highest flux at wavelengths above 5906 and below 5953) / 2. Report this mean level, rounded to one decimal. 54.9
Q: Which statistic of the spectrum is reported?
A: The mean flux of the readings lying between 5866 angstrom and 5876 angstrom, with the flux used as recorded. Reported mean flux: 52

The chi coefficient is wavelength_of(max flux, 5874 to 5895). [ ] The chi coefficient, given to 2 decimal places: 5875.01 angstrom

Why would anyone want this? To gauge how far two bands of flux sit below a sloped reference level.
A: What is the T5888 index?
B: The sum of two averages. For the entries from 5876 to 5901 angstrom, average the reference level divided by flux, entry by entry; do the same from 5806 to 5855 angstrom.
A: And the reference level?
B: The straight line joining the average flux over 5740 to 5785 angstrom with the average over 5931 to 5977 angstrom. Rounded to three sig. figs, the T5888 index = 2.09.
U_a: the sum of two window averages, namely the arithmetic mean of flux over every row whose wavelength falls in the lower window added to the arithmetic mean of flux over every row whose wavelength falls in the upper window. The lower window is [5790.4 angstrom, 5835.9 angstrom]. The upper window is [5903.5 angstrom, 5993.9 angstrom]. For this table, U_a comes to 105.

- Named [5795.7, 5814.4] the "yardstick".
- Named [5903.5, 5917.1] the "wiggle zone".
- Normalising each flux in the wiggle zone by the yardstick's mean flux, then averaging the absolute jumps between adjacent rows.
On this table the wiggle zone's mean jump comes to 0.05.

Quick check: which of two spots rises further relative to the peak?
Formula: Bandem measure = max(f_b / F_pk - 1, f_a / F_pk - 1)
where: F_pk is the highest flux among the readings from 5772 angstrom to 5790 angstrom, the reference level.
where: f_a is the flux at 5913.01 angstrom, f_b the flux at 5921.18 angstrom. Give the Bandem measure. -0.03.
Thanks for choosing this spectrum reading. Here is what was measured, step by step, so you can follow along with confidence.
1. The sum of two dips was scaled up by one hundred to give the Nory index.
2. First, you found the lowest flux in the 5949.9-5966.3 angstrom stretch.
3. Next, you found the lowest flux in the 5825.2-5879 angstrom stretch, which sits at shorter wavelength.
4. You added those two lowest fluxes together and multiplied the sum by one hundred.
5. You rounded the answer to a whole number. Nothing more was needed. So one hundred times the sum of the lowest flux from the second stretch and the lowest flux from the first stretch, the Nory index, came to 8510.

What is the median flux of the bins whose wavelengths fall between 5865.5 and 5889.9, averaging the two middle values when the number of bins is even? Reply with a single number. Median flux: 49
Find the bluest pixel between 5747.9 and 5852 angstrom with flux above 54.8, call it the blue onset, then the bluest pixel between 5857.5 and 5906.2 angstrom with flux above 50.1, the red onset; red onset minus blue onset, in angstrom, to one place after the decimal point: 106.9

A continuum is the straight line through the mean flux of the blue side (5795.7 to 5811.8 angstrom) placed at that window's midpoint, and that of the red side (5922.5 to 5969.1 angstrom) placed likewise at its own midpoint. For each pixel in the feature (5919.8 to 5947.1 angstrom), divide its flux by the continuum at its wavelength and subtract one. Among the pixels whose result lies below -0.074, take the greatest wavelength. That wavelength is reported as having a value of 5943.04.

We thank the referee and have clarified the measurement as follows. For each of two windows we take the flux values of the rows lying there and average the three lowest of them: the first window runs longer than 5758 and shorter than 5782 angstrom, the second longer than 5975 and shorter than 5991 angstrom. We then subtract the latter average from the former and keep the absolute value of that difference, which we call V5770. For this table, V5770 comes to 3.6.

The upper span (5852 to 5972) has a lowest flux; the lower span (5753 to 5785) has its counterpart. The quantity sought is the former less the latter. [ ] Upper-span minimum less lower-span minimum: -3.5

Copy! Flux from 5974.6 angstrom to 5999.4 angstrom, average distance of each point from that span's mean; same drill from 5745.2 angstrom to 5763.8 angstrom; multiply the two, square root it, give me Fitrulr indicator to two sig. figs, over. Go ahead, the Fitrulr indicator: 3.5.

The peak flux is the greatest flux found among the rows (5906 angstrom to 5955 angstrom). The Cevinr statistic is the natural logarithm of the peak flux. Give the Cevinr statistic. 4.09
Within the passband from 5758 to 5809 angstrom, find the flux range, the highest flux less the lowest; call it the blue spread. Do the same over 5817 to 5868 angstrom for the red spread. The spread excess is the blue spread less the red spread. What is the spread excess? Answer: -10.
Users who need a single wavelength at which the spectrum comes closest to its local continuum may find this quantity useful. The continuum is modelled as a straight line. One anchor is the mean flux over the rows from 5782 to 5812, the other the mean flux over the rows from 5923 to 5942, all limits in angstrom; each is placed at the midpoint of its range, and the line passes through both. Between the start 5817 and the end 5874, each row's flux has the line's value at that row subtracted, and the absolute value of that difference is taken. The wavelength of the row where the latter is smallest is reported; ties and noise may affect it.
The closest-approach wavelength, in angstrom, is 5818.47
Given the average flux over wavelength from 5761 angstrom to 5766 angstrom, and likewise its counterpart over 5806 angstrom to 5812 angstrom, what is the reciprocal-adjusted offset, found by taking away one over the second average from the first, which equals 54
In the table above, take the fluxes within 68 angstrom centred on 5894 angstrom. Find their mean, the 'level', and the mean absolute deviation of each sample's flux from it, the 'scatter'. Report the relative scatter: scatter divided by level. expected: 0.081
